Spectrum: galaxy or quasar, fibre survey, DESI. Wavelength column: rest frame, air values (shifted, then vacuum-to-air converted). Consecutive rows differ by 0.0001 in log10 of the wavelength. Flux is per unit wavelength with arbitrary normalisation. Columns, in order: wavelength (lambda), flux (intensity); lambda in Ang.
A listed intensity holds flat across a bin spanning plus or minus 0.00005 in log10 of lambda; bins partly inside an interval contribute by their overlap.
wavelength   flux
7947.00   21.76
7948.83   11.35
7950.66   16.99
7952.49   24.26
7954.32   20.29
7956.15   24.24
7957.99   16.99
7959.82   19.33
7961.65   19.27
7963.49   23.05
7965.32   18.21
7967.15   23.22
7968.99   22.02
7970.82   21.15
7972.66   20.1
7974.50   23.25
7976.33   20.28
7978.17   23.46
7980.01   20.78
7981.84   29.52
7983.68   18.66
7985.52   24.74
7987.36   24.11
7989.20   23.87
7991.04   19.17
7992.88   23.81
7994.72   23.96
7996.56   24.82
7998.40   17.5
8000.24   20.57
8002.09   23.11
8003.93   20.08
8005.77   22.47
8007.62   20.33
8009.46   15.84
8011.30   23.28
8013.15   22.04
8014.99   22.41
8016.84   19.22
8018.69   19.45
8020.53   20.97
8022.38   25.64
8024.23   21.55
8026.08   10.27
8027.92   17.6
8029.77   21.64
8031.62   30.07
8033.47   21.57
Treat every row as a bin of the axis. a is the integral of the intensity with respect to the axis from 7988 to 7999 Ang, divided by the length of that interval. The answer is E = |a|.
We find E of 22.4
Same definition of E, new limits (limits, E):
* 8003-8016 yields 20.9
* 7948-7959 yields 19.1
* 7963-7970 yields 21.6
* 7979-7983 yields 24.7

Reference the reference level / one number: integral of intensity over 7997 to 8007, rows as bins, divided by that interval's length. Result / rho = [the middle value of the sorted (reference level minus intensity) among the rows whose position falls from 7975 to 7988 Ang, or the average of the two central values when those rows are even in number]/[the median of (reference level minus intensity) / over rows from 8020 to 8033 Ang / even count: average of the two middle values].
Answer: 4.0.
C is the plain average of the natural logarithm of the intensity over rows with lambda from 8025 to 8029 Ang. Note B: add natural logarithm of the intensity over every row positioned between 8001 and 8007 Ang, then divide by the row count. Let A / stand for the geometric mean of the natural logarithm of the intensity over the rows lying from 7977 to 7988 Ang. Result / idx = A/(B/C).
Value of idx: 2.65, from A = 3.15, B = 3.08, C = 2.60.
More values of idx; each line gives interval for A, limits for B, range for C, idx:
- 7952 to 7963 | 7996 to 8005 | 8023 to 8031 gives 2.81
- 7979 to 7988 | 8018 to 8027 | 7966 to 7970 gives 3.34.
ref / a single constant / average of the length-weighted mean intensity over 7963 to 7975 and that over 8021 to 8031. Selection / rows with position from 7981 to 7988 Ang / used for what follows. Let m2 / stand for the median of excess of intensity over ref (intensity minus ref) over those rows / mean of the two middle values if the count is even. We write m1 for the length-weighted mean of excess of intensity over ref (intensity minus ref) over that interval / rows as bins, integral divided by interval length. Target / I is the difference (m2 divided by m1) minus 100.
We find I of -98.9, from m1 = 3.6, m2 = 3.83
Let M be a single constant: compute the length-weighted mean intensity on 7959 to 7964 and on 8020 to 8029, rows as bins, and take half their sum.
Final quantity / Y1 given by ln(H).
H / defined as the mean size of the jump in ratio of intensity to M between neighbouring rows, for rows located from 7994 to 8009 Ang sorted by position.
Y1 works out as -1.9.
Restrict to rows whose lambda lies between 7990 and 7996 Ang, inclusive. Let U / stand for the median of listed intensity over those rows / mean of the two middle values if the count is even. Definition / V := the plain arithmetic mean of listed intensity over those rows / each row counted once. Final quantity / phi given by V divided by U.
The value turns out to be 0.94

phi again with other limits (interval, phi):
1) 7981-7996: 0.98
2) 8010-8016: 1.01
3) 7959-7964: 1.06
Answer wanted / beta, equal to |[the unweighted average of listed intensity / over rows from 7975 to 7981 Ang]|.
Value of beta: 21.5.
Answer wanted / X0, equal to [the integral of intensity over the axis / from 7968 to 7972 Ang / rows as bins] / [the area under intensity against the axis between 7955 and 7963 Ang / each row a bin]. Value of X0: 0.5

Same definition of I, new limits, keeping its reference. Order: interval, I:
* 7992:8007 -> -98.4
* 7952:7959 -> -97.4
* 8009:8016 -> -97.3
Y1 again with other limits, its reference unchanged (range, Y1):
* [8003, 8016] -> -1.9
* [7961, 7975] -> -1.9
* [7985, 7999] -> -2.0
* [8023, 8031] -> -1.0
